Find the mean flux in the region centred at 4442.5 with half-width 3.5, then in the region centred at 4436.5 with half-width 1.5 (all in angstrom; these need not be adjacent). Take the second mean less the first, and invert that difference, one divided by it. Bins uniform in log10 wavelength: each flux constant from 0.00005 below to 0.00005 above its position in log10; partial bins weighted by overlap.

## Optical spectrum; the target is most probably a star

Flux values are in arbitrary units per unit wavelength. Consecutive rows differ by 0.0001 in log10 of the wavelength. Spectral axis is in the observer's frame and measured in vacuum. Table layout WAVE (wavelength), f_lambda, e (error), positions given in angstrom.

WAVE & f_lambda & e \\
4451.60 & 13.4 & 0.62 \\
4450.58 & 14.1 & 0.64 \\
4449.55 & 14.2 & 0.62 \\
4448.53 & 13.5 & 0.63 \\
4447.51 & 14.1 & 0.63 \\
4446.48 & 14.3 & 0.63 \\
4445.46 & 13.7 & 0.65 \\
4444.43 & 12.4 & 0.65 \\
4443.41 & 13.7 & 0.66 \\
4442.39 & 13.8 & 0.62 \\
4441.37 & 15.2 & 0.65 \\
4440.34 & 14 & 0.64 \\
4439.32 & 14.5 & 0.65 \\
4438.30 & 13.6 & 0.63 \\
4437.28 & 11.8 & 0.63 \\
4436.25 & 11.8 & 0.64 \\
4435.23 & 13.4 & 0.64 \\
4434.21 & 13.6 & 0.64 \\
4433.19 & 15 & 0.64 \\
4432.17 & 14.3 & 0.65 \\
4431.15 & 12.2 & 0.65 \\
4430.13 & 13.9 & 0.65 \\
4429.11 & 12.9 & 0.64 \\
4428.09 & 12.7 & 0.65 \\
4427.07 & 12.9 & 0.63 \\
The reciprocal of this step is -1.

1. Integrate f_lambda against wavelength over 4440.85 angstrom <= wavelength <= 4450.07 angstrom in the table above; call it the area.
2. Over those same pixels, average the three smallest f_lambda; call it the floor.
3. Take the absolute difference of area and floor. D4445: 115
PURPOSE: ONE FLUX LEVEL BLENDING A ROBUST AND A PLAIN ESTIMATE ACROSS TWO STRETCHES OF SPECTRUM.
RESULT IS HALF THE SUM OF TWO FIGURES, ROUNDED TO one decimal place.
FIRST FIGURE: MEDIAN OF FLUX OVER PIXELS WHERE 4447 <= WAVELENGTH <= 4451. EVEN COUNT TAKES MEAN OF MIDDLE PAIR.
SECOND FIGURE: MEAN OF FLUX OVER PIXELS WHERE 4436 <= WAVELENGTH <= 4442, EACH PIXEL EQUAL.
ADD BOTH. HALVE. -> 13.8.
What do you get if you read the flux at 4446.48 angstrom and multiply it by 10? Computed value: 143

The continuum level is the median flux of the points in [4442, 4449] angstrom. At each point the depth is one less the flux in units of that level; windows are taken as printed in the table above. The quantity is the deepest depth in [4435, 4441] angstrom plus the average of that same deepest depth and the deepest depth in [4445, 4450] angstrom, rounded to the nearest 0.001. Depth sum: 0.215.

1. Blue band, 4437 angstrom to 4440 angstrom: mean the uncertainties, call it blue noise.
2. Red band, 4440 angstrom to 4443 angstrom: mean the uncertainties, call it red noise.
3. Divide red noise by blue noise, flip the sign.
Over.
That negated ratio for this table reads -1.00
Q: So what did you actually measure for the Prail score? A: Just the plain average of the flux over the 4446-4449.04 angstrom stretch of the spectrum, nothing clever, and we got 13.97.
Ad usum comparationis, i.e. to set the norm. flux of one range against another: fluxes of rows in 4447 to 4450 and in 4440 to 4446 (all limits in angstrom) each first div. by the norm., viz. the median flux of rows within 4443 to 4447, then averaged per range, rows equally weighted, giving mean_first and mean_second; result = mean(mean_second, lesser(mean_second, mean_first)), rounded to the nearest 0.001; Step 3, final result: 1.007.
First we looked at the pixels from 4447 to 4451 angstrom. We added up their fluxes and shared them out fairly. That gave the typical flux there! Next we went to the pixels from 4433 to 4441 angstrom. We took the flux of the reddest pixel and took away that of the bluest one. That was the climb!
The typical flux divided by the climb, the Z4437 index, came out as -14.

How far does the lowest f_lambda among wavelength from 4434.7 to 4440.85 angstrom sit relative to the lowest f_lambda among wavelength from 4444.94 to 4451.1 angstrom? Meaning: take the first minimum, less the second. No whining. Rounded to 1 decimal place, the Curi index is -1.7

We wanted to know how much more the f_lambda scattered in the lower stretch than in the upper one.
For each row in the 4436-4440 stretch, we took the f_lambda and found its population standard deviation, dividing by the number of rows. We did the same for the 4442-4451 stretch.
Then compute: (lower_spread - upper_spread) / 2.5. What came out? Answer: 0.251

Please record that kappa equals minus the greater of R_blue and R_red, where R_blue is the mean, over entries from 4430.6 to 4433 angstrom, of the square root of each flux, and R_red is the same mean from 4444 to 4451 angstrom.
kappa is -3.71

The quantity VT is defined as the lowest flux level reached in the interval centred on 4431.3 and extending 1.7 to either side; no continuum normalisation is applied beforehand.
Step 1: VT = 12.2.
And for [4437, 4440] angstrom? 11.8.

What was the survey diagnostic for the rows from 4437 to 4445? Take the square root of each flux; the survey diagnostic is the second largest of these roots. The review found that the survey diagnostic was 3.81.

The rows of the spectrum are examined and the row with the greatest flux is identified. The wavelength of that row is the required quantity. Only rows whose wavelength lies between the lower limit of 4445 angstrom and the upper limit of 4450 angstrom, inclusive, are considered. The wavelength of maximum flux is 4446.48 angstrom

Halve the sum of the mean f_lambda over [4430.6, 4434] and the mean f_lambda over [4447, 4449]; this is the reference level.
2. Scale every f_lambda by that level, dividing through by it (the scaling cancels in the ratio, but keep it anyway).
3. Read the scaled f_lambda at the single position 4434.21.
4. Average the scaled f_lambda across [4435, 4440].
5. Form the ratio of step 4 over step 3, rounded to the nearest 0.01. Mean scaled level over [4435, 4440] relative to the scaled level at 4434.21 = 0.96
